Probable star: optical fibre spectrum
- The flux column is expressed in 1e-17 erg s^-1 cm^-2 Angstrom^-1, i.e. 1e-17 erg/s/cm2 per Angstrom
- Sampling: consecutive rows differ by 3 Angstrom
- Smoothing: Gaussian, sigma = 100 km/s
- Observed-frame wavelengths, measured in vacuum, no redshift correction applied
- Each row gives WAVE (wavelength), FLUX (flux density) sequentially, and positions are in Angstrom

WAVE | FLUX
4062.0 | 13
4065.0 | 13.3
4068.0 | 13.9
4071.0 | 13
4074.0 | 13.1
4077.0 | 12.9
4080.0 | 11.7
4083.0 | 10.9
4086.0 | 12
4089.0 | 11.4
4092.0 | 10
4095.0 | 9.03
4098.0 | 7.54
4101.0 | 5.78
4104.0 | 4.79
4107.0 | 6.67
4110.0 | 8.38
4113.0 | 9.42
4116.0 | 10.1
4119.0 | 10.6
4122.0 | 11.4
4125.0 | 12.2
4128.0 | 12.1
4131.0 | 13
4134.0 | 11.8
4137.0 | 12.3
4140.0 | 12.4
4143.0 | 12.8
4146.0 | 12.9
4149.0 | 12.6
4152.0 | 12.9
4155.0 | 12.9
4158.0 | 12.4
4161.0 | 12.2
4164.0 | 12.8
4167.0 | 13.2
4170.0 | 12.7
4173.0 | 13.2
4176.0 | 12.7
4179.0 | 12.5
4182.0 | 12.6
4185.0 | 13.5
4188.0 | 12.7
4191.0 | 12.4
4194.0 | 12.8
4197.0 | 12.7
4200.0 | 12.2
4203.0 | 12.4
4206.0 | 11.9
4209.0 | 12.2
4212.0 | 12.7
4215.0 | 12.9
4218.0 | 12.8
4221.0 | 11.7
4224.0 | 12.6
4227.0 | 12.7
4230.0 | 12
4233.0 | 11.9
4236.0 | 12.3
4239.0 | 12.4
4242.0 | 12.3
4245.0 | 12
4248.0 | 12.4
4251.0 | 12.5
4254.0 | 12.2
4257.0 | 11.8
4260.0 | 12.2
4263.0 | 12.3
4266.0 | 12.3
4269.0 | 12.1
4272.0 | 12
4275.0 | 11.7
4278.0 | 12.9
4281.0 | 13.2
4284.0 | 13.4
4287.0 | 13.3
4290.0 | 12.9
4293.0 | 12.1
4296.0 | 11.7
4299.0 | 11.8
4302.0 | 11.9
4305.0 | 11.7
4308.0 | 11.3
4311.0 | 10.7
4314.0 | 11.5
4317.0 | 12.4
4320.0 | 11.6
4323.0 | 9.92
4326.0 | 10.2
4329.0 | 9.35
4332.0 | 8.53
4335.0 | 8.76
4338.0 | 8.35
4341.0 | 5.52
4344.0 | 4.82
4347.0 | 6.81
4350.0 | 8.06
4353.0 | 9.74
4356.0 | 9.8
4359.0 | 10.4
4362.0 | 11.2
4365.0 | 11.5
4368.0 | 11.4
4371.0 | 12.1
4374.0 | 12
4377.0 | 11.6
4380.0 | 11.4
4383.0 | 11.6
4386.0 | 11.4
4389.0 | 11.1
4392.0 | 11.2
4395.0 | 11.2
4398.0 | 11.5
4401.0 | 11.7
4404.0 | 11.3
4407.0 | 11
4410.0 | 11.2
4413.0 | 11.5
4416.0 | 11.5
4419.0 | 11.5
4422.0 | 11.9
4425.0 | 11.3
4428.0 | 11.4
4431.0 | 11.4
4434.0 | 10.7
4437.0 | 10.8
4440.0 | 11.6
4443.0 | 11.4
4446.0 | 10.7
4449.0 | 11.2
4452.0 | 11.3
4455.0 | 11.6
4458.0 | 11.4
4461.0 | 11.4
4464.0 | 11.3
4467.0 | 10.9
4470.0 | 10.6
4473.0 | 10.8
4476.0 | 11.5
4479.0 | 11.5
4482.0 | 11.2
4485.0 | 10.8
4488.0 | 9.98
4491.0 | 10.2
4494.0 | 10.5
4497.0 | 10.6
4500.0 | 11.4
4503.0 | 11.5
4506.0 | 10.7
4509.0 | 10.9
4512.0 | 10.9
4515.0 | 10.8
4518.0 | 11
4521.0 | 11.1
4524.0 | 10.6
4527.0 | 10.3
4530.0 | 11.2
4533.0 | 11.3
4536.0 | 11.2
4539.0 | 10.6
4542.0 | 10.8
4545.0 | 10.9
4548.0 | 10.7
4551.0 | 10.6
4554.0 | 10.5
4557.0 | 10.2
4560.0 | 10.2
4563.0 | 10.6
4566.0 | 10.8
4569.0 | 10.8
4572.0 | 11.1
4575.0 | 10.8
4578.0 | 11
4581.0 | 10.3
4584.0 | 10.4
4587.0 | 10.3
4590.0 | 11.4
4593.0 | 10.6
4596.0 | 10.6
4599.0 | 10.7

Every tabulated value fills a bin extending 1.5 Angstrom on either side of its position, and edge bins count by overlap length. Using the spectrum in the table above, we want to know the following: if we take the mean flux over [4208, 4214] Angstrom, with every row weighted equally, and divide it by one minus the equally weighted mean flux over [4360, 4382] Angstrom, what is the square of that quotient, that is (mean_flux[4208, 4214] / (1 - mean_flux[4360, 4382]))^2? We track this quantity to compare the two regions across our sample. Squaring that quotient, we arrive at 1.4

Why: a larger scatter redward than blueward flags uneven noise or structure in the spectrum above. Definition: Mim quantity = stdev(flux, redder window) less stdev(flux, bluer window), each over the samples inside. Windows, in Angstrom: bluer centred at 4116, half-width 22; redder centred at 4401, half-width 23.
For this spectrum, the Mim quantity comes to -2.3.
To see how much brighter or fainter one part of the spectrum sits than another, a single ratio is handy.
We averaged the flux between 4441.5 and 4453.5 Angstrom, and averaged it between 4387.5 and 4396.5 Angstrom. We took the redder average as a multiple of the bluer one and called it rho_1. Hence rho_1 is 1.00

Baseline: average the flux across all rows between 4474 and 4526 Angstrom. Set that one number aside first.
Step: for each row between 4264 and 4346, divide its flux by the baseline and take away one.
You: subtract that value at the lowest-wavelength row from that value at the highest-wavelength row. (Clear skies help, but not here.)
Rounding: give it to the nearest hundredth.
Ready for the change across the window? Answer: -0.69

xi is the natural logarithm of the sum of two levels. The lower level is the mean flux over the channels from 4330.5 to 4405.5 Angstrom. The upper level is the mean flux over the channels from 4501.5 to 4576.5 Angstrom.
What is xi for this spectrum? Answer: 3.04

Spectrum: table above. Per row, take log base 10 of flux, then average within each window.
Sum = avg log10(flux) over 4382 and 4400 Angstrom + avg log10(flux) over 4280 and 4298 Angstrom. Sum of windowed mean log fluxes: 2.16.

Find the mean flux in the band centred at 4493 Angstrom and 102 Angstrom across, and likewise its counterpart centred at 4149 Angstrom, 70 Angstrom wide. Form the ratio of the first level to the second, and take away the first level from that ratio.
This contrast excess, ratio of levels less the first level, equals -10.1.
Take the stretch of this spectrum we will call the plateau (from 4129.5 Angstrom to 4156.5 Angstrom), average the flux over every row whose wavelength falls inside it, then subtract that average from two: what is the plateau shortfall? -10.6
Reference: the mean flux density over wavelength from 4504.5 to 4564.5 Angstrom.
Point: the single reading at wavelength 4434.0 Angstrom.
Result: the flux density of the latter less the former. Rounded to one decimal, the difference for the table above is -0.1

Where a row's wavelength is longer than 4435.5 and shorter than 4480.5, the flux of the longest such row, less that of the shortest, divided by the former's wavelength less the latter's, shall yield 0.017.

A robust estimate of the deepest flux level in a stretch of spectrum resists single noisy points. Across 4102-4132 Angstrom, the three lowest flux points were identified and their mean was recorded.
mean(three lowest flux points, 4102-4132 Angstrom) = 6.6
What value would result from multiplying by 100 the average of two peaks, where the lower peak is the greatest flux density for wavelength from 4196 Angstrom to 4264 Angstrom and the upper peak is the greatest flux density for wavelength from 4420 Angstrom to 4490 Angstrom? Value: 1240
